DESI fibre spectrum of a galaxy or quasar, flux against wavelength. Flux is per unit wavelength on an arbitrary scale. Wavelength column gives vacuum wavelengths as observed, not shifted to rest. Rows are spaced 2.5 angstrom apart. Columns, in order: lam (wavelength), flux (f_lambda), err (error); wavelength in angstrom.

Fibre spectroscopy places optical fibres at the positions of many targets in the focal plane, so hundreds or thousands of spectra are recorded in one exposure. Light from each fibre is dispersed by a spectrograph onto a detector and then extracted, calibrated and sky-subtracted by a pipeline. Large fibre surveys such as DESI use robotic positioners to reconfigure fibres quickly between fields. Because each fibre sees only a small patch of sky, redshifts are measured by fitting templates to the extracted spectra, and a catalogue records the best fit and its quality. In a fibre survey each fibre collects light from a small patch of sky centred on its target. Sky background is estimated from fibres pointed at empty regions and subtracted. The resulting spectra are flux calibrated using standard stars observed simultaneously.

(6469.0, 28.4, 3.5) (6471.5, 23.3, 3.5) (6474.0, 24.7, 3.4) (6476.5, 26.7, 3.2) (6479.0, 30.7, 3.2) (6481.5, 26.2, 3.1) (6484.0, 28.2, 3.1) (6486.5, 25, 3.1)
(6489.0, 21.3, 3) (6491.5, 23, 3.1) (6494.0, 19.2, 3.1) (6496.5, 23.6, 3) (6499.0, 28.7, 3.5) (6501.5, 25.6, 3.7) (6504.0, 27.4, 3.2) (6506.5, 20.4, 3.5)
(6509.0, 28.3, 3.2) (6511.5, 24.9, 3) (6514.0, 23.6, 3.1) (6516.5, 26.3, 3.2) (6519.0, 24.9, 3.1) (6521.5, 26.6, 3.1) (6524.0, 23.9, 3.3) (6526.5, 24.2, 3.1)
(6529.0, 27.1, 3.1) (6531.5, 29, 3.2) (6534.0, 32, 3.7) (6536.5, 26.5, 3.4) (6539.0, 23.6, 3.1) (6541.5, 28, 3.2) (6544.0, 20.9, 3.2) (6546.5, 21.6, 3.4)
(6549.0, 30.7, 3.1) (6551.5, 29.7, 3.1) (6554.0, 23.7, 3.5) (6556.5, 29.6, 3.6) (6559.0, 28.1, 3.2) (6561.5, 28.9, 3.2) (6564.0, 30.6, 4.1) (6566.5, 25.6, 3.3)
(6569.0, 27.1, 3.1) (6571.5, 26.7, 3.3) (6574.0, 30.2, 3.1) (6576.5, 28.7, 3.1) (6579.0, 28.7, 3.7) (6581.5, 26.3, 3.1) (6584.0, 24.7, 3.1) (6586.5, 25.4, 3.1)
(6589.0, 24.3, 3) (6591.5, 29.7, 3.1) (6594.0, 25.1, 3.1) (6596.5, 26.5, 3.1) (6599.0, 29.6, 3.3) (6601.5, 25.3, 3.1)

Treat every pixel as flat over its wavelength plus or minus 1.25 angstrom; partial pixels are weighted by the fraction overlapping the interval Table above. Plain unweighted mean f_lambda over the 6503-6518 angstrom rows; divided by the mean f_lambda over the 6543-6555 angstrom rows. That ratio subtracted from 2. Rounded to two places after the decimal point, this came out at 1.01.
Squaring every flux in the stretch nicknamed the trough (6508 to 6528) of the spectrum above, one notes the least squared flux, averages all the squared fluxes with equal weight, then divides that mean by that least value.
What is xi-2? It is 1.2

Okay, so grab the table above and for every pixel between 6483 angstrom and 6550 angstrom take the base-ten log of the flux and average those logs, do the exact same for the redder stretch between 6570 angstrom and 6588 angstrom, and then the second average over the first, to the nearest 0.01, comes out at 1.02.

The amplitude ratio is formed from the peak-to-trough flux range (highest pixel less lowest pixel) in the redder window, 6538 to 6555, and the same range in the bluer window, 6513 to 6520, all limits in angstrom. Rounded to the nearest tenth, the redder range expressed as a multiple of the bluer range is 3.6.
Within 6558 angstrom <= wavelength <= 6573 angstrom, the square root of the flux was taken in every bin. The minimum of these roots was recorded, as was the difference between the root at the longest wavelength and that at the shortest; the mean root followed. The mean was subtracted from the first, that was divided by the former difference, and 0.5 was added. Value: 2.1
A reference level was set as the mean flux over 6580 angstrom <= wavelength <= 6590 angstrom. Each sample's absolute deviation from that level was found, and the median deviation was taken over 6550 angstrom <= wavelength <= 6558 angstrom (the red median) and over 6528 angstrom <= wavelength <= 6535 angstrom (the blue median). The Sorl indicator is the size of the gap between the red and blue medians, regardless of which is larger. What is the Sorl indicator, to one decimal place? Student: 0.6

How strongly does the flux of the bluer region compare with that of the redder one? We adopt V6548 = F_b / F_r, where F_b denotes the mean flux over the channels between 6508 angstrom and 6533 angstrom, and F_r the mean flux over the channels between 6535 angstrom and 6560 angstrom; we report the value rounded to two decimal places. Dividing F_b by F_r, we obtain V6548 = 0.99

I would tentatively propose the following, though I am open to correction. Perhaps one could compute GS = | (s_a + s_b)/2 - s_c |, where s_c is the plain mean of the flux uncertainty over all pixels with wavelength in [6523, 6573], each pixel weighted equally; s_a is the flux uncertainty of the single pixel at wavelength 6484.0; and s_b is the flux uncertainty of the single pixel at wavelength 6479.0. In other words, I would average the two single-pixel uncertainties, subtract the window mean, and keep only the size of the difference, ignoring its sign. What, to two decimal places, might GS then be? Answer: 0.16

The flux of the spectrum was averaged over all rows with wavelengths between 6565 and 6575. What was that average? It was 27.4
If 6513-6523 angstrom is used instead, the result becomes 25.4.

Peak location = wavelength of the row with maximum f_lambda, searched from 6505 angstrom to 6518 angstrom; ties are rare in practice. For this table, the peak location 6509.0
